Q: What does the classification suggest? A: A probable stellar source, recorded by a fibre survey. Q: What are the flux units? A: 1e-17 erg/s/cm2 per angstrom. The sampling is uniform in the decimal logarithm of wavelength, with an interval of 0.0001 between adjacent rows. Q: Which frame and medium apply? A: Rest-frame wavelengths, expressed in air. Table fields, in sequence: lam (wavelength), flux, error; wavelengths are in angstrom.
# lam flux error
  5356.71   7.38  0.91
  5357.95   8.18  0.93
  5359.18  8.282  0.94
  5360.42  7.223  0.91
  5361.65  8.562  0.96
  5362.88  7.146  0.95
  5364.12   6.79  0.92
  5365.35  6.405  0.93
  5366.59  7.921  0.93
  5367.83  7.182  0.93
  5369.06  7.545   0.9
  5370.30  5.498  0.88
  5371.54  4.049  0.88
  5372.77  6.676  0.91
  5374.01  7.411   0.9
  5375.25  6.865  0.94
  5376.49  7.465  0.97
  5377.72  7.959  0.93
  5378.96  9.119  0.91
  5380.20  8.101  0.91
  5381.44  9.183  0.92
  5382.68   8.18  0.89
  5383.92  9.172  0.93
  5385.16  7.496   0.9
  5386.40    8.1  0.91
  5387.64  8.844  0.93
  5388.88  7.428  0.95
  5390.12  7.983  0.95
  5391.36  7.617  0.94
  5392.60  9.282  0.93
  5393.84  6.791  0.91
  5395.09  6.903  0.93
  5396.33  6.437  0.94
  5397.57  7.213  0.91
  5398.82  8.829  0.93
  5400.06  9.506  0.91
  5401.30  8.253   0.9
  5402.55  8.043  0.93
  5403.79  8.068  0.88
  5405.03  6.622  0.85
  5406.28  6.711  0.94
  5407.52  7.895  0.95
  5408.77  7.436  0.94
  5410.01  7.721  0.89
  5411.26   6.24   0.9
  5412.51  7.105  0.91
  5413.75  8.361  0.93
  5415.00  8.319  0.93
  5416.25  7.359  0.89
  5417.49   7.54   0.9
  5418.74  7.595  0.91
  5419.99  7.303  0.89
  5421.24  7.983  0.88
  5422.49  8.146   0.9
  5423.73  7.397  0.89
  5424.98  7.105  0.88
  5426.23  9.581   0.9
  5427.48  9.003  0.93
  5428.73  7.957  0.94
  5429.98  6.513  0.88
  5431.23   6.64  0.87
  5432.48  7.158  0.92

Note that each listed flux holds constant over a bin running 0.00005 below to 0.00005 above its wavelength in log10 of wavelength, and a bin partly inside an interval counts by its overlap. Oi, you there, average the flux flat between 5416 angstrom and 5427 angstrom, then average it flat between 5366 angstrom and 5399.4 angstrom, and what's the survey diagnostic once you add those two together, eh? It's 15.4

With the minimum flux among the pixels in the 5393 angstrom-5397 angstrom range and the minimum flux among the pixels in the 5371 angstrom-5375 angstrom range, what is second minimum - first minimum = -2.4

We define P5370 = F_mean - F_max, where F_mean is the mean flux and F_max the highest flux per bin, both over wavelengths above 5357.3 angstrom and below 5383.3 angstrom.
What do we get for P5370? -1.8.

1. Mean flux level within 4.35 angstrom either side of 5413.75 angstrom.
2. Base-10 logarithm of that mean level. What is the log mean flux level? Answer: 0.876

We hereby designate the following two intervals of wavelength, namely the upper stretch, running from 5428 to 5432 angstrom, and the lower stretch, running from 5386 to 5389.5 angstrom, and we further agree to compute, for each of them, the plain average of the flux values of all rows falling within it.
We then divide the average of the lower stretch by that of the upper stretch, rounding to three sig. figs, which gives 1.15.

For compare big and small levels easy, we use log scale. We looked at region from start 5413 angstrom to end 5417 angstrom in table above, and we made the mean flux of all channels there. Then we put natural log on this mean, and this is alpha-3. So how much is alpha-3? 2.08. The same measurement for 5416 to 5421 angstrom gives 2.01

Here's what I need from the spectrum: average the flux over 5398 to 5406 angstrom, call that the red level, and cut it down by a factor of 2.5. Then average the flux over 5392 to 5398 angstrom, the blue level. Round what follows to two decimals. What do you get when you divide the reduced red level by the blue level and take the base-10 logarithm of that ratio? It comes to -0.35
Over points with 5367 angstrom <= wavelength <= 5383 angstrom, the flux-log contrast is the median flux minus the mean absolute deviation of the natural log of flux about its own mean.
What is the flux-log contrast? 7.32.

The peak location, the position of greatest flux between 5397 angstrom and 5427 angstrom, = 5426.23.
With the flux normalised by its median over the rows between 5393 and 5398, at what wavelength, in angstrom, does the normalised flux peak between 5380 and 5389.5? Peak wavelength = 5381.44 angstrom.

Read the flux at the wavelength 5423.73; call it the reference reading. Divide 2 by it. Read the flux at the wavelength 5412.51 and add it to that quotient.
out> 7.4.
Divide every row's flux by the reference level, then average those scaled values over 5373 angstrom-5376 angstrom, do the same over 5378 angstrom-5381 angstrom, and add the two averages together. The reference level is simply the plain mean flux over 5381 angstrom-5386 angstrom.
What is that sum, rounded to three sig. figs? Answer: 1.85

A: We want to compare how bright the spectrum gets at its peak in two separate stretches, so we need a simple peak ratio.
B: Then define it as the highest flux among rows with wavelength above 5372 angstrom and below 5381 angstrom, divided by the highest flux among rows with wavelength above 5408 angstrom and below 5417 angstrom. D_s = 1.09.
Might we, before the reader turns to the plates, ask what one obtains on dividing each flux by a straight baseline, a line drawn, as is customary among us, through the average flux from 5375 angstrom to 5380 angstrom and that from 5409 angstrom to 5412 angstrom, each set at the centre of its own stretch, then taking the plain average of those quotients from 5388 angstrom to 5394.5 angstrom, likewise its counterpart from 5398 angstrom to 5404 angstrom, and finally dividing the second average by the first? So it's 1.13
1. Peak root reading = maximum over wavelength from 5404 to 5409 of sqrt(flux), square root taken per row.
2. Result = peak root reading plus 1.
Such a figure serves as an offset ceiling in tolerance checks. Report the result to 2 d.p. 3.81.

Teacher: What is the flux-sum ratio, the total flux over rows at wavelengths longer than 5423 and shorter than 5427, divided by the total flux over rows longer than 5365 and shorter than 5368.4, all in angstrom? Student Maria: 1.12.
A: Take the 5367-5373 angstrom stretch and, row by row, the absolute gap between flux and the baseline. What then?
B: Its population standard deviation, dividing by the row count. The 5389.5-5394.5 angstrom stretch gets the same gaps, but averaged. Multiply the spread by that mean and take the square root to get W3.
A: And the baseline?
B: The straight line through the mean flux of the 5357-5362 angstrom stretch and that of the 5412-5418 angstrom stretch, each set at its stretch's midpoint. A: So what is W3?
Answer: 0.95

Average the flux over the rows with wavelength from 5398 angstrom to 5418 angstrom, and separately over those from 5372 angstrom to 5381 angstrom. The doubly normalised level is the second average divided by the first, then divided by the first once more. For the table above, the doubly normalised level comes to 0.127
